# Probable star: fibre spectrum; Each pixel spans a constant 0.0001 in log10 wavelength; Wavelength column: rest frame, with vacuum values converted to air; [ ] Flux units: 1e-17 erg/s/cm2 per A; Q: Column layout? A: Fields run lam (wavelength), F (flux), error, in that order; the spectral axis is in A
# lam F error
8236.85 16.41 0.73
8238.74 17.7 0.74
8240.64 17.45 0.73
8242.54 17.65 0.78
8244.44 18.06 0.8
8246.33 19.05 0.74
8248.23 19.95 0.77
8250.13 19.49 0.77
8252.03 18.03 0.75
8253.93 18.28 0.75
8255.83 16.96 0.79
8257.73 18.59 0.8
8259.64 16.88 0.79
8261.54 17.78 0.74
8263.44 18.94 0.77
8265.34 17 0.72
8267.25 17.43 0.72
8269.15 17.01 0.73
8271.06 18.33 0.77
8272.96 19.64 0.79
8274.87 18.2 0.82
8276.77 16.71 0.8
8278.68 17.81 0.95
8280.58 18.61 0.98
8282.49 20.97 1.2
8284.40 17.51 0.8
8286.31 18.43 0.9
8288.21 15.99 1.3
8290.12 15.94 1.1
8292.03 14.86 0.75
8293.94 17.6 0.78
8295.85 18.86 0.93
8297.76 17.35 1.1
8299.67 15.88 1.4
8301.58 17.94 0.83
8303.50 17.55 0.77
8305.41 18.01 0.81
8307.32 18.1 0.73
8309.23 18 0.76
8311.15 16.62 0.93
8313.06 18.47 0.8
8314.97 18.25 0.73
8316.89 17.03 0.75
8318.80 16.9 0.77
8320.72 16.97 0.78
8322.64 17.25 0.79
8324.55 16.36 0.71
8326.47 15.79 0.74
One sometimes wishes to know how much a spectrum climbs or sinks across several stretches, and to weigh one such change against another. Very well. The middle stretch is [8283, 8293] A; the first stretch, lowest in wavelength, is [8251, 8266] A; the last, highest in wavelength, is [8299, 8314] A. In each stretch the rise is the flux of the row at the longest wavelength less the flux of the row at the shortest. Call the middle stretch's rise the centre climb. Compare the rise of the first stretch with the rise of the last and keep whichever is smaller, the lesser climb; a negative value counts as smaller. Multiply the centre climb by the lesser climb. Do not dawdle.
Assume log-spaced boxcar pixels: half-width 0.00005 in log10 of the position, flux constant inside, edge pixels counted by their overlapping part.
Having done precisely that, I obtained 2.7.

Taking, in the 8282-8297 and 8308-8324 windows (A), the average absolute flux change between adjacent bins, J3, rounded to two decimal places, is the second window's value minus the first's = -0.97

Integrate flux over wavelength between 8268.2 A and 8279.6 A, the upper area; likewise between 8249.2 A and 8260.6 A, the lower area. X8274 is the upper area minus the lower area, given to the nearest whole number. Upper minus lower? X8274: -1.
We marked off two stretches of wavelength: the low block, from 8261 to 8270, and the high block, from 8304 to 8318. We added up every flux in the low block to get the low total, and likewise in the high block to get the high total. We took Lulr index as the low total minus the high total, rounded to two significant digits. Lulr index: -36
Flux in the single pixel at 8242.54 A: 17.65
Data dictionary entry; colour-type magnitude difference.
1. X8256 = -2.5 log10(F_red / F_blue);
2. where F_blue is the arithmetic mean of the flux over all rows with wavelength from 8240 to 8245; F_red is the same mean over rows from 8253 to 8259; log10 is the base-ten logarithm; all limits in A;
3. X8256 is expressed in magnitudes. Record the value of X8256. -0.01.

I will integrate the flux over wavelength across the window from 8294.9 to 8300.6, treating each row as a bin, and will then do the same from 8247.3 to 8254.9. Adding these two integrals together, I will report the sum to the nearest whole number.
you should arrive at 243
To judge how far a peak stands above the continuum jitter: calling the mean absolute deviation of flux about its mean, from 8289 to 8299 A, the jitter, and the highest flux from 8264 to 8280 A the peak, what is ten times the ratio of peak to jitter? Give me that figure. 161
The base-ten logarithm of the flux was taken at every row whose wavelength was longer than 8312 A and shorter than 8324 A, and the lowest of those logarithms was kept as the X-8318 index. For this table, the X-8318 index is 1.23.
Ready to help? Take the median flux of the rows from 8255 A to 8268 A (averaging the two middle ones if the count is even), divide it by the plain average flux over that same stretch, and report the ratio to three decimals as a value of 0.987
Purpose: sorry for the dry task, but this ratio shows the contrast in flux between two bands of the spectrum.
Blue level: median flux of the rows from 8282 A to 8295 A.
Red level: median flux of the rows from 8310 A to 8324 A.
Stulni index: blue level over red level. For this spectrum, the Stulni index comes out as 1.03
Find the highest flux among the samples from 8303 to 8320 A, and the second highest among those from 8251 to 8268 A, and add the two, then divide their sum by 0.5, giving 74.1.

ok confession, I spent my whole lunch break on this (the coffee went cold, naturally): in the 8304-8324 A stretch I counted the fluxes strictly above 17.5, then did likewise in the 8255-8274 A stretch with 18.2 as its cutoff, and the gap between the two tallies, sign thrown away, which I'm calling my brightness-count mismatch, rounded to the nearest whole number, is 1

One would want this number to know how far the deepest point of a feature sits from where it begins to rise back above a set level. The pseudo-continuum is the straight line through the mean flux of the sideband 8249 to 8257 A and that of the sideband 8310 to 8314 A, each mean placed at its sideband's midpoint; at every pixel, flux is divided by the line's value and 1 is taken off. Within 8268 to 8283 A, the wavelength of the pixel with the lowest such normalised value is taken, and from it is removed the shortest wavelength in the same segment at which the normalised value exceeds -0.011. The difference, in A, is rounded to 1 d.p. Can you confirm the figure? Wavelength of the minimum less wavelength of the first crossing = 5.7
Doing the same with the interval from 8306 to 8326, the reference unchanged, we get 17.2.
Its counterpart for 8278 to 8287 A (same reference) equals 5.7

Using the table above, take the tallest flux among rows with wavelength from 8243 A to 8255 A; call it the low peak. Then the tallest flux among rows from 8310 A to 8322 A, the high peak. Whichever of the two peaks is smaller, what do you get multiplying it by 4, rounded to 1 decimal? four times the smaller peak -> 73.9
